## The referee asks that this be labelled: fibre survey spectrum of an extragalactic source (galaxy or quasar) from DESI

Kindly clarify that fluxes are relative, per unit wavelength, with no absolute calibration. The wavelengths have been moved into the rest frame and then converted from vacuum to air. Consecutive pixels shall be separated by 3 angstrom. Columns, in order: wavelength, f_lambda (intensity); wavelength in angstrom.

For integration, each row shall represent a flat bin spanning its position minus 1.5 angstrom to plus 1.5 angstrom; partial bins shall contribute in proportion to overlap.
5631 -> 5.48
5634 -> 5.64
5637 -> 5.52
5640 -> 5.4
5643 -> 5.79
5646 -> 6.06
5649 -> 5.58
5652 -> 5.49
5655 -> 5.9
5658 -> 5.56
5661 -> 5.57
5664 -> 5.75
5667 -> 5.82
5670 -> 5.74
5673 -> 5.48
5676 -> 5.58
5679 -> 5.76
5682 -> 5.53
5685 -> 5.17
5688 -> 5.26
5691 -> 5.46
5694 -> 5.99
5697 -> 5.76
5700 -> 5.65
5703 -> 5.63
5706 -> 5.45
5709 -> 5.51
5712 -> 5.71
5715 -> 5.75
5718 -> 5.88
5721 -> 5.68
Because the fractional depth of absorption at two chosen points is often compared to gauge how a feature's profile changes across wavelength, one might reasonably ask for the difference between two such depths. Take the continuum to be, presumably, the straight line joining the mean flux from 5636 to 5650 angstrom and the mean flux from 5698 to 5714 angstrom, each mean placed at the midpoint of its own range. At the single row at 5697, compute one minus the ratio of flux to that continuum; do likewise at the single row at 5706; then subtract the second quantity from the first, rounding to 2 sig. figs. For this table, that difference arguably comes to -0.053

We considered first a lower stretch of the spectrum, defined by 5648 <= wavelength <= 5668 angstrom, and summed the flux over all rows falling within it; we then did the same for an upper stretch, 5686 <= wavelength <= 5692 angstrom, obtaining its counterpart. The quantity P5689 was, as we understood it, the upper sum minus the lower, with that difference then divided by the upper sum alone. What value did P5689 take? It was -2.7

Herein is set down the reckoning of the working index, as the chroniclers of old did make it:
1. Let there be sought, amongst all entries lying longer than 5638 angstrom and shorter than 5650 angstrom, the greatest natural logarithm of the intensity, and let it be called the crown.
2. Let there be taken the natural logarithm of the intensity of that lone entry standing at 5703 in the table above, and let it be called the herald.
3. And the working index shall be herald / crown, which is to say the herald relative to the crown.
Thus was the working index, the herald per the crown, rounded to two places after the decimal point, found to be 0.96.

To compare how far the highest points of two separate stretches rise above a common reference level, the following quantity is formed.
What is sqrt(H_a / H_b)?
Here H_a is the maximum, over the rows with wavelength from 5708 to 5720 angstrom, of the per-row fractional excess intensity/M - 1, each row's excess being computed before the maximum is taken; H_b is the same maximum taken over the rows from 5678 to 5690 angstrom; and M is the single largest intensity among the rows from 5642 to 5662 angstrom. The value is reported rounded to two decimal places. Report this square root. 0.77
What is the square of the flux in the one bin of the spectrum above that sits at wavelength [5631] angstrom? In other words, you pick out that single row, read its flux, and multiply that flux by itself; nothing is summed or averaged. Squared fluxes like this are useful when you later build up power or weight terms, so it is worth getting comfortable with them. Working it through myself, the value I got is 30.0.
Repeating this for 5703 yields 31.7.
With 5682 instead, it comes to 30.6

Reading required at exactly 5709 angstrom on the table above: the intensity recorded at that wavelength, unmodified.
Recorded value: 5.51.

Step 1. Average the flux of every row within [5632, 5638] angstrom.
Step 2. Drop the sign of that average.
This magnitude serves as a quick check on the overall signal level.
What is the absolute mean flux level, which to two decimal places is 5.58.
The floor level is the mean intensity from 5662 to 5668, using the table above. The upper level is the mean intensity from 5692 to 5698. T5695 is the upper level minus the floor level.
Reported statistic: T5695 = 0.09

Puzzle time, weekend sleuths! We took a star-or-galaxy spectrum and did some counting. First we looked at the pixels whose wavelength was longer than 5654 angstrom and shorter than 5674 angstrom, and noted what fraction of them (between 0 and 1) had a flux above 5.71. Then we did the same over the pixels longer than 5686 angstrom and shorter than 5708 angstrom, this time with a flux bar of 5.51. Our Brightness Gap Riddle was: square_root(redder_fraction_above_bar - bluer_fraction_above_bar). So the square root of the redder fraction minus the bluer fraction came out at 0.0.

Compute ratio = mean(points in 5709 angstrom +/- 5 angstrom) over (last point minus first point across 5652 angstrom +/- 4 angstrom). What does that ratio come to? 17.4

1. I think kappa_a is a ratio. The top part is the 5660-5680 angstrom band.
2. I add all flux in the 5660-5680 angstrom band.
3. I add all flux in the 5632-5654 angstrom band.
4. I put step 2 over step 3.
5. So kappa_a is 1.01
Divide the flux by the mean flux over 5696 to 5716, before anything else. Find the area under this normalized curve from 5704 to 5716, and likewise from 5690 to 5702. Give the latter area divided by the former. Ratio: 1.02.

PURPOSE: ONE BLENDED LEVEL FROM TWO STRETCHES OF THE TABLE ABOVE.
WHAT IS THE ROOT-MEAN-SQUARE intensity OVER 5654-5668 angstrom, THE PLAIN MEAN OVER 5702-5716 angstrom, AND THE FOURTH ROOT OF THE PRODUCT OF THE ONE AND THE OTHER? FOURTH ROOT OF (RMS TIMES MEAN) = 2.38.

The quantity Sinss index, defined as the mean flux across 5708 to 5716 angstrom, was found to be 5.66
